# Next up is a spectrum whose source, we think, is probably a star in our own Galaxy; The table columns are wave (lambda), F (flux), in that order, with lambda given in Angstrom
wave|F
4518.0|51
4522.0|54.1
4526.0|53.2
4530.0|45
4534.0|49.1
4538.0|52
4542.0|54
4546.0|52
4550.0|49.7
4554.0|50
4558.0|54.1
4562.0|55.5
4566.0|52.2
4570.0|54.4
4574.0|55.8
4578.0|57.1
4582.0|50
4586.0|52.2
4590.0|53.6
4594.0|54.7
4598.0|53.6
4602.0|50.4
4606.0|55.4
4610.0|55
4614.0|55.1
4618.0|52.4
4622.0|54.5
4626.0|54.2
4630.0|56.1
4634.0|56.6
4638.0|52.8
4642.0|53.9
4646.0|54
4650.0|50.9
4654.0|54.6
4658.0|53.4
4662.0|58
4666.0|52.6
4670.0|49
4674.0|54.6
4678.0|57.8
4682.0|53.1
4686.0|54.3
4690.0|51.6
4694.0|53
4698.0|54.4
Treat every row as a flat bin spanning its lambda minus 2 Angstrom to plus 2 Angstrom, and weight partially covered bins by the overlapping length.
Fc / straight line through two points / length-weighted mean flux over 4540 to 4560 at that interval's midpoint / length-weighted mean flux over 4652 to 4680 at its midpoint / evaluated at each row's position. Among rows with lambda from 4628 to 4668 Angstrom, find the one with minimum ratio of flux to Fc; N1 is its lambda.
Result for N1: 4650.0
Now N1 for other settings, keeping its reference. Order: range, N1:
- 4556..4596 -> 4582.0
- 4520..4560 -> 4530.0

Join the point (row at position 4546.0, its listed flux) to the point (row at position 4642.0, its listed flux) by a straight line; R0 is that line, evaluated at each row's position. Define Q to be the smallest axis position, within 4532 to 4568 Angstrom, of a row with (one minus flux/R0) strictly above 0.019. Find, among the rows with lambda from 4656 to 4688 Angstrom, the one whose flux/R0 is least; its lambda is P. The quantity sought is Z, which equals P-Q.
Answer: 136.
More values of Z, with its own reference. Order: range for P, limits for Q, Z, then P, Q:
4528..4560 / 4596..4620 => -72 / 4530.0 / 4602.0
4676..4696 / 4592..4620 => 88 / 4690.0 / 4602.0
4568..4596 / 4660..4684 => -84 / 4582.0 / 4666.0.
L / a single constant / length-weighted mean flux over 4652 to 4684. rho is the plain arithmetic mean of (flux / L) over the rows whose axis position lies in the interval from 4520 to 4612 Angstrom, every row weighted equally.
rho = 0.974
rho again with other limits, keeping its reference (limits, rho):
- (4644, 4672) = 0.983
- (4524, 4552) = 0.937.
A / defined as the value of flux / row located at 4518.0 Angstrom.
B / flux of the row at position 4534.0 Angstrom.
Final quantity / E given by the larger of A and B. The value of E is 51.0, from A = 51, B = 49.1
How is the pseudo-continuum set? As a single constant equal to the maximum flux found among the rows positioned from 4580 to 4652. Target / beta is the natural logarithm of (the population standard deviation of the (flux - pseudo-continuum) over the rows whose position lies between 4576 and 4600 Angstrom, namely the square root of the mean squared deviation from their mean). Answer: 0.78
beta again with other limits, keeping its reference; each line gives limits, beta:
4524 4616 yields 1.00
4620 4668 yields 0.60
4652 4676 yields 0.99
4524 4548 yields 1.11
